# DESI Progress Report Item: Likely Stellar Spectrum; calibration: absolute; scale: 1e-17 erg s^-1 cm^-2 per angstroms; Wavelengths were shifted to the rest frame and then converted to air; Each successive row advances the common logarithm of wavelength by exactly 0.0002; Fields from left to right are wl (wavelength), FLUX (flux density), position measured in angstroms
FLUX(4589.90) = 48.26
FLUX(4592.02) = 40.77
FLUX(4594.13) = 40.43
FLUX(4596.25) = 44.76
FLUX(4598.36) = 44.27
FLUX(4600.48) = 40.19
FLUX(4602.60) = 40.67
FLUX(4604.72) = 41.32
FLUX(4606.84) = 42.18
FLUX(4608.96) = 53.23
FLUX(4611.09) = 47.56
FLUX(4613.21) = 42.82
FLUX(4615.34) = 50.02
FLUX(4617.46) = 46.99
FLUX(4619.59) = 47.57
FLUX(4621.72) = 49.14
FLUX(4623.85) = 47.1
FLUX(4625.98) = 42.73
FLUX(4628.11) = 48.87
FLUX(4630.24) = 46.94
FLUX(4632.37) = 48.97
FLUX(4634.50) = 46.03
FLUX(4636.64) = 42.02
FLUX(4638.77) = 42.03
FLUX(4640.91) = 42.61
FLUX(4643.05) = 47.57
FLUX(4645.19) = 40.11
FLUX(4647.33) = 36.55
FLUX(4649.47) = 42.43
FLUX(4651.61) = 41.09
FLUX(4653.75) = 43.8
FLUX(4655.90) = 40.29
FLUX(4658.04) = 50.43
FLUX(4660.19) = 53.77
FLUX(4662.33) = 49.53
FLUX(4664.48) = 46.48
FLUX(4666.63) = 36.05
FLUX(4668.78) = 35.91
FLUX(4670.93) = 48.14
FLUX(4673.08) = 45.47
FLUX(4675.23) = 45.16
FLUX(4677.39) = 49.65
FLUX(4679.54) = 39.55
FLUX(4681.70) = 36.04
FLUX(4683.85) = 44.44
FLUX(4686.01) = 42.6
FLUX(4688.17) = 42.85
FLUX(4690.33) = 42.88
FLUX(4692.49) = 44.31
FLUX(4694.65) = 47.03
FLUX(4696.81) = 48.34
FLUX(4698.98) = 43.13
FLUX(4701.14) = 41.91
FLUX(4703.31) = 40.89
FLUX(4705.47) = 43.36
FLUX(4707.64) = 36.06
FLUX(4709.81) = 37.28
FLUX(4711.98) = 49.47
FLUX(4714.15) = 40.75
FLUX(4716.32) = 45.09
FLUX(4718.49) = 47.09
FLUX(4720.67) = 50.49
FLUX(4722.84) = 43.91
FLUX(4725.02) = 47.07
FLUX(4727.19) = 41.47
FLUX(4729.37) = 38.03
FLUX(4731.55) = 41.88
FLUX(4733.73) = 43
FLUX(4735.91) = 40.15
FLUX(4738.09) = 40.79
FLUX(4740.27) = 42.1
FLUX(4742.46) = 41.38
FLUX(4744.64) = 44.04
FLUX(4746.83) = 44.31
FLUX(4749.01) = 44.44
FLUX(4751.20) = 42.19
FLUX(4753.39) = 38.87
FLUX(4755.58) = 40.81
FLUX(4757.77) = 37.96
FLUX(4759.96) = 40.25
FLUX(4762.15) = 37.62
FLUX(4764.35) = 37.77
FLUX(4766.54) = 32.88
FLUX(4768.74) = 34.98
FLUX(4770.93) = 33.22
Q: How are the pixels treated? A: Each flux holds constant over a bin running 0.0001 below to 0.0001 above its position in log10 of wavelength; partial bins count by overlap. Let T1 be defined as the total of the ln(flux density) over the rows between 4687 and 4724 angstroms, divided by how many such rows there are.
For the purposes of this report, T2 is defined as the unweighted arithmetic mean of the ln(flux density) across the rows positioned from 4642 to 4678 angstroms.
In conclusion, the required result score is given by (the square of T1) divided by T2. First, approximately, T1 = 3.776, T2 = 3.78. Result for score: 3.77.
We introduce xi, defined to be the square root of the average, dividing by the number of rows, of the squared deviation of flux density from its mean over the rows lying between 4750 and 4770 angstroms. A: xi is 2.7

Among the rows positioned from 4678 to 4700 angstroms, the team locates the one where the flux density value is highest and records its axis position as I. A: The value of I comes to 4696.81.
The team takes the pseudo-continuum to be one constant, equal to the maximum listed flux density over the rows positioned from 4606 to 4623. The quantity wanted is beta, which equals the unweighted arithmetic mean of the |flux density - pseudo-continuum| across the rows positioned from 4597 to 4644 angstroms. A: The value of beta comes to 7.7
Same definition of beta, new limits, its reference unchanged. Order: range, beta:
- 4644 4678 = 9.2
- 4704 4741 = 10.4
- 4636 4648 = 11.4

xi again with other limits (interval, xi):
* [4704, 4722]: 5.0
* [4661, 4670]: 6.1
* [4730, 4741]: 1.0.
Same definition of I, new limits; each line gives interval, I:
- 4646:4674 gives 4660.19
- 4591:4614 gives 4608.96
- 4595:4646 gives 4608.96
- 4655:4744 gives 4660.19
